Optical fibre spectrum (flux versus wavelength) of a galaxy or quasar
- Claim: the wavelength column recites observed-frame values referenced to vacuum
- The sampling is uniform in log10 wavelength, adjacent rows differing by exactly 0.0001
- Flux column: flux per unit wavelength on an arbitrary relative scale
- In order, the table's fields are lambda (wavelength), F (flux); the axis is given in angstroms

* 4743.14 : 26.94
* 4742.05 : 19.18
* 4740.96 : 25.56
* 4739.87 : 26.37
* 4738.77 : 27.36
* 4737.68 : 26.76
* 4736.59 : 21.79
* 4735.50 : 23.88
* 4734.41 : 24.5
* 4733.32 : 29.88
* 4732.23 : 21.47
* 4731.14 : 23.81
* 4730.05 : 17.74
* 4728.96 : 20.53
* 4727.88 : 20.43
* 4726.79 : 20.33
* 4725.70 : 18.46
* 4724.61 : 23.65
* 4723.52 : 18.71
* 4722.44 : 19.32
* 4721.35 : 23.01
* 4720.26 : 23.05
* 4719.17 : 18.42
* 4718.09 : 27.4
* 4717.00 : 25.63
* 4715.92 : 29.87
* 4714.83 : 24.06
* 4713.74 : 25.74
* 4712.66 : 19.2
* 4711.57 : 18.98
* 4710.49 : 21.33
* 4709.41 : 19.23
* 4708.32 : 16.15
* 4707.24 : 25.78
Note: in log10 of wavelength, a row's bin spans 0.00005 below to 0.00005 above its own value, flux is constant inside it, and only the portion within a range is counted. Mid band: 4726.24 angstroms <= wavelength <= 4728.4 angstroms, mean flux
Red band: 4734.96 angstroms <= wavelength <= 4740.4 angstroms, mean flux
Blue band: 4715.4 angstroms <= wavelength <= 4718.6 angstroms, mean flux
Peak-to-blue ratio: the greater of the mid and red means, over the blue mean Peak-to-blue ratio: 0.91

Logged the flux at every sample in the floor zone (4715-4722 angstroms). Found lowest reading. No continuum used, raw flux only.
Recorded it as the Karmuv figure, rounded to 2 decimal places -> 18.42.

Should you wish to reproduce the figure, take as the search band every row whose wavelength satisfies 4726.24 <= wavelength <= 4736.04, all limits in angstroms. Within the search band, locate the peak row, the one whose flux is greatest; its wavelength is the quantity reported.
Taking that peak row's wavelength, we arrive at 4733.32 angstroms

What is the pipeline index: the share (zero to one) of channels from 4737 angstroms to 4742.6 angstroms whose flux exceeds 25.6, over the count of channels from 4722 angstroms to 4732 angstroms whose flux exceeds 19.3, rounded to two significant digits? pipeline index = 0.10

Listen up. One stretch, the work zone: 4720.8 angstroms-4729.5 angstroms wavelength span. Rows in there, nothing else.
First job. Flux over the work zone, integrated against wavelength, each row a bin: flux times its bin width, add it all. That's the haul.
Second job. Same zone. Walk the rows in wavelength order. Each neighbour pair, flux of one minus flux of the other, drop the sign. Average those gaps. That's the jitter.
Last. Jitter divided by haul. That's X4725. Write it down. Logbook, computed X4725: 0.0132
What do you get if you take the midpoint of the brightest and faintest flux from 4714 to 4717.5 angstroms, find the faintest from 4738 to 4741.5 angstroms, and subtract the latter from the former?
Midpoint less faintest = 1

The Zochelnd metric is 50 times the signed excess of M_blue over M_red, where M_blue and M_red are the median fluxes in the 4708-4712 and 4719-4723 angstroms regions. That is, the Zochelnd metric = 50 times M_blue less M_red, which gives -103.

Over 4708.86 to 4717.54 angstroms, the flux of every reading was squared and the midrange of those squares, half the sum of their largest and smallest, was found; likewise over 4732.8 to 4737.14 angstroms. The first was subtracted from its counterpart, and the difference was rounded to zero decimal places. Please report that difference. 58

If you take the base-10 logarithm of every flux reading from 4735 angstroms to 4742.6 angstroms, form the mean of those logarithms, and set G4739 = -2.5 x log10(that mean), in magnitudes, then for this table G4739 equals -0.35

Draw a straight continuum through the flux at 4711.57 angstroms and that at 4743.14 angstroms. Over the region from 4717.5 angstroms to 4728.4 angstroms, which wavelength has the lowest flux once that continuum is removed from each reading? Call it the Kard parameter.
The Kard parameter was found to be 4725.70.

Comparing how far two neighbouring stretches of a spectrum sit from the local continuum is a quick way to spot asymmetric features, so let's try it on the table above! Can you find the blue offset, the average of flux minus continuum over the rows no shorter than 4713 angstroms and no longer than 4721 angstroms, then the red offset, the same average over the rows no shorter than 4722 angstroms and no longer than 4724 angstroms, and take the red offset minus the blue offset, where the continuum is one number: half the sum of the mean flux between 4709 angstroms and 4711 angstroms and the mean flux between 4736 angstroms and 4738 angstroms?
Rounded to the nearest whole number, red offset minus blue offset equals -6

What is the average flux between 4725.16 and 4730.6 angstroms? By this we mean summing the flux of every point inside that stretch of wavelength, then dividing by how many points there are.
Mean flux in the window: 19.5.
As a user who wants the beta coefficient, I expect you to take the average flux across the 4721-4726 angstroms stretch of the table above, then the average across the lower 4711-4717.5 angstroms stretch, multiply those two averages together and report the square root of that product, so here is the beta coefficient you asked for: 22.2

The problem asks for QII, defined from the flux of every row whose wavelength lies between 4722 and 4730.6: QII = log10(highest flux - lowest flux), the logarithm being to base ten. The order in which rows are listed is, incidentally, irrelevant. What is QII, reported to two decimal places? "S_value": 0.77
